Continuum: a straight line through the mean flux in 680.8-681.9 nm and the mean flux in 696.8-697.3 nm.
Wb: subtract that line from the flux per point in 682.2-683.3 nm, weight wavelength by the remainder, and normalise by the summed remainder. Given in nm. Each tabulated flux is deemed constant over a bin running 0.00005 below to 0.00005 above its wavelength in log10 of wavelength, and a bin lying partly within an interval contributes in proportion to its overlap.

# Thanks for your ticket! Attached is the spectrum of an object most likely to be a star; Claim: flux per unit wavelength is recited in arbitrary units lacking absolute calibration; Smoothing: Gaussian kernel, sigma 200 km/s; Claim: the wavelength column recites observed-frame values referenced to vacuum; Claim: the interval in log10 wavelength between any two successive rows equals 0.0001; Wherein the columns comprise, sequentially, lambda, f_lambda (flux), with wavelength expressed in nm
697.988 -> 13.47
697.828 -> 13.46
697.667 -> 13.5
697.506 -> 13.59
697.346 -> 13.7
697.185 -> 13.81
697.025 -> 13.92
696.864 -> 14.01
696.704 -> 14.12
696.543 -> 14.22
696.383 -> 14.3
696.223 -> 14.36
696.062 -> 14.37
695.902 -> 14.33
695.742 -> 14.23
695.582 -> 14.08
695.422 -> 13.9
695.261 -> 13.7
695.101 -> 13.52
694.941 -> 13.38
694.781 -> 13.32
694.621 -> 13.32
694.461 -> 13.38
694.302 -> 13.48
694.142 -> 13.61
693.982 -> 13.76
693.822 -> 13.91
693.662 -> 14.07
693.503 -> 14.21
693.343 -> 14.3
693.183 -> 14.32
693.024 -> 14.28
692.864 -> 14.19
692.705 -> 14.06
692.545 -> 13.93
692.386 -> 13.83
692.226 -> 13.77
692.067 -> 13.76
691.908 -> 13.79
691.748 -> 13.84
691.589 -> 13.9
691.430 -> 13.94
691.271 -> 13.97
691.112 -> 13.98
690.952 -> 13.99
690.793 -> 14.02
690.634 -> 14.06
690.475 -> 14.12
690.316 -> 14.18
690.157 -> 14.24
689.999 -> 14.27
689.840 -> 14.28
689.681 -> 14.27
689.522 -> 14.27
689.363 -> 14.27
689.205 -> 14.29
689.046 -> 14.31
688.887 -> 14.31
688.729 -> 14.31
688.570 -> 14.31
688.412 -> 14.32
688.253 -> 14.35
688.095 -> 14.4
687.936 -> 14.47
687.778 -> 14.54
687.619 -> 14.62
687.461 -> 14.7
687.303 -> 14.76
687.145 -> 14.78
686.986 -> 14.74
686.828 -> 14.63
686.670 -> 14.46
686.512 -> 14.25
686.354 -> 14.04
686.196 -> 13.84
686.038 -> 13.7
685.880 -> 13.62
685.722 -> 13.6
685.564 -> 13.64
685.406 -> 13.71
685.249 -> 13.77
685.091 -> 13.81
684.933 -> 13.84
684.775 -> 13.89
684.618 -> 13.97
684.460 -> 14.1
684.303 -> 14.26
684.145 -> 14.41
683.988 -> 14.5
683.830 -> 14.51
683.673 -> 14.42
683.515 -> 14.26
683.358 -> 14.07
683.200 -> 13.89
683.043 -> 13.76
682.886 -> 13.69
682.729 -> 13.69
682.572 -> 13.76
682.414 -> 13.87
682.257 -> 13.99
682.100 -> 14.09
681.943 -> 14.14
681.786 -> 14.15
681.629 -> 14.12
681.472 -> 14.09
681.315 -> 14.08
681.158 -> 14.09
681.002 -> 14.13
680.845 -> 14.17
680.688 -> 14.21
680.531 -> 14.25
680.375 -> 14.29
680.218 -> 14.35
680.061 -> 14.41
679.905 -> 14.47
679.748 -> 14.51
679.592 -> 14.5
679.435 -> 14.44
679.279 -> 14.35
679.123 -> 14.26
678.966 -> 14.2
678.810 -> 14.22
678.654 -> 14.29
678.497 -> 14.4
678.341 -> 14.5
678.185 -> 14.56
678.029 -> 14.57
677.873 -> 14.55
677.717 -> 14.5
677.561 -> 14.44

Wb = 682.77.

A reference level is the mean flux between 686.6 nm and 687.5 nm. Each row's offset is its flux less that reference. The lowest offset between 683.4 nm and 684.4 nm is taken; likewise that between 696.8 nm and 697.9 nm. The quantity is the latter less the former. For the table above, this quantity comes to -0.80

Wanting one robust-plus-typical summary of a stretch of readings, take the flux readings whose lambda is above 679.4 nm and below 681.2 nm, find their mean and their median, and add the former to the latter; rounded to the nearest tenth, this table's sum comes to 28.6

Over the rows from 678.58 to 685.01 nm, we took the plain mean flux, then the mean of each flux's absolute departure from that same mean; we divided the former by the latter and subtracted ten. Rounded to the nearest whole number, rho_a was 65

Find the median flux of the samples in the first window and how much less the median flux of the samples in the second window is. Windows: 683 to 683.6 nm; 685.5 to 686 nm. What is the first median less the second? 0.36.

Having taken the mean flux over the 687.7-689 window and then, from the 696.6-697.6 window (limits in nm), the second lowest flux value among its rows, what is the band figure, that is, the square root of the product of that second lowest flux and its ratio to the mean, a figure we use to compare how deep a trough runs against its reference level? 3.61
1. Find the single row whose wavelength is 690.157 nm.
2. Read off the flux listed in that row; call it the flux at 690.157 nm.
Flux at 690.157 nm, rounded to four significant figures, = 14.24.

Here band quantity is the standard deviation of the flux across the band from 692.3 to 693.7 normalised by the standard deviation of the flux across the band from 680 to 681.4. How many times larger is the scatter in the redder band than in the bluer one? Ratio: 1.5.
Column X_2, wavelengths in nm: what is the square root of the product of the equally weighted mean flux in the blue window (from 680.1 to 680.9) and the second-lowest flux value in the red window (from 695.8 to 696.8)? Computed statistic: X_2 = 14.2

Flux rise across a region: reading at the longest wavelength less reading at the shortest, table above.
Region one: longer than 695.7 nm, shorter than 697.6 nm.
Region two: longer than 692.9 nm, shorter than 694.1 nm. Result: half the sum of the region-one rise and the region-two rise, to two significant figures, -0.58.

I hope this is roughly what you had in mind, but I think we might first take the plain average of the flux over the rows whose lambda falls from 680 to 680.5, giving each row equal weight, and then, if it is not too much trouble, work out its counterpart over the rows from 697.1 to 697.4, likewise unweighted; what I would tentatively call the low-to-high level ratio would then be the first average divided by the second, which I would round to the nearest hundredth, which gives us 1.04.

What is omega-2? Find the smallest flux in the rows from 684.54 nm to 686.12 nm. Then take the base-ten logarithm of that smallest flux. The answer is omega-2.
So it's 1.13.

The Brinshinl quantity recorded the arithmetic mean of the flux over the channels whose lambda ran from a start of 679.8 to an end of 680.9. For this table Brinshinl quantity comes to 14.3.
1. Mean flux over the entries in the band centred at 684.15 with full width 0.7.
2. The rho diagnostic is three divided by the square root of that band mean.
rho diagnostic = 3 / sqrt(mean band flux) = 0.792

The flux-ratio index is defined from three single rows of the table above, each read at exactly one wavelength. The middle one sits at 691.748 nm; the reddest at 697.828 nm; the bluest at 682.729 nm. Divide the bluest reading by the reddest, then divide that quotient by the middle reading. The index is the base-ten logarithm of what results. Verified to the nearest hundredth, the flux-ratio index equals -1.13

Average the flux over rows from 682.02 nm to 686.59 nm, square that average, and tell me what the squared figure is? 195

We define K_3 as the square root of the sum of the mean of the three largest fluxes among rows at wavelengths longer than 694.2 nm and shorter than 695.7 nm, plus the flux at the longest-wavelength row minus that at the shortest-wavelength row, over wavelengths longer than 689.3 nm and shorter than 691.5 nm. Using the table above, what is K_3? 3.68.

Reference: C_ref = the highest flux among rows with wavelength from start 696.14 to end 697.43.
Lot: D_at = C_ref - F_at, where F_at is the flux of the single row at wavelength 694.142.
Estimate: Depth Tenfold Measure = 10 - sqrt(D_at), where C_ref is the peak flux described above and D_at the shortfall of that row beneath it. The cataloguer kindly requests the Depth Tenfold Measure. 9.13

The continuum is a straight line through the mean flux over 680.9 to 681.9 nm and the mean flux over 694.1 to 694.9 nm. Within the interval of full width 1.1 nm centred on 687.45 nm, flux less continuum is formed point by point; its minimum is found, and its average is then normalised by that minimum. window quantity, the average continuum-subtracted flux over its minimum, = 1.2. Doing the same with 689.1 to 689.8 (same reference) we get 1.0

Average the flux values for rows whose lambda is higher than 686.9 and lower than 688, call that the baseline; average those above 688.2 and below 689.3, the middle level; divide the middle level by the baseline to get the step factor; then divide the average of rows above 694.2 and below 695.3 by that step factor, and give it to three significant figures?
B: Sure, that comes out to 13.8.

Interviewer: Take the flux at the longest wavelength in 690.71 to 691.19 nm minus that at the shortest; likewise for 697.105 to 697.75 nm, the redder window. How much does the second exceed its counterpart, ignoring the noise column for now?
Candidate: -0.3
